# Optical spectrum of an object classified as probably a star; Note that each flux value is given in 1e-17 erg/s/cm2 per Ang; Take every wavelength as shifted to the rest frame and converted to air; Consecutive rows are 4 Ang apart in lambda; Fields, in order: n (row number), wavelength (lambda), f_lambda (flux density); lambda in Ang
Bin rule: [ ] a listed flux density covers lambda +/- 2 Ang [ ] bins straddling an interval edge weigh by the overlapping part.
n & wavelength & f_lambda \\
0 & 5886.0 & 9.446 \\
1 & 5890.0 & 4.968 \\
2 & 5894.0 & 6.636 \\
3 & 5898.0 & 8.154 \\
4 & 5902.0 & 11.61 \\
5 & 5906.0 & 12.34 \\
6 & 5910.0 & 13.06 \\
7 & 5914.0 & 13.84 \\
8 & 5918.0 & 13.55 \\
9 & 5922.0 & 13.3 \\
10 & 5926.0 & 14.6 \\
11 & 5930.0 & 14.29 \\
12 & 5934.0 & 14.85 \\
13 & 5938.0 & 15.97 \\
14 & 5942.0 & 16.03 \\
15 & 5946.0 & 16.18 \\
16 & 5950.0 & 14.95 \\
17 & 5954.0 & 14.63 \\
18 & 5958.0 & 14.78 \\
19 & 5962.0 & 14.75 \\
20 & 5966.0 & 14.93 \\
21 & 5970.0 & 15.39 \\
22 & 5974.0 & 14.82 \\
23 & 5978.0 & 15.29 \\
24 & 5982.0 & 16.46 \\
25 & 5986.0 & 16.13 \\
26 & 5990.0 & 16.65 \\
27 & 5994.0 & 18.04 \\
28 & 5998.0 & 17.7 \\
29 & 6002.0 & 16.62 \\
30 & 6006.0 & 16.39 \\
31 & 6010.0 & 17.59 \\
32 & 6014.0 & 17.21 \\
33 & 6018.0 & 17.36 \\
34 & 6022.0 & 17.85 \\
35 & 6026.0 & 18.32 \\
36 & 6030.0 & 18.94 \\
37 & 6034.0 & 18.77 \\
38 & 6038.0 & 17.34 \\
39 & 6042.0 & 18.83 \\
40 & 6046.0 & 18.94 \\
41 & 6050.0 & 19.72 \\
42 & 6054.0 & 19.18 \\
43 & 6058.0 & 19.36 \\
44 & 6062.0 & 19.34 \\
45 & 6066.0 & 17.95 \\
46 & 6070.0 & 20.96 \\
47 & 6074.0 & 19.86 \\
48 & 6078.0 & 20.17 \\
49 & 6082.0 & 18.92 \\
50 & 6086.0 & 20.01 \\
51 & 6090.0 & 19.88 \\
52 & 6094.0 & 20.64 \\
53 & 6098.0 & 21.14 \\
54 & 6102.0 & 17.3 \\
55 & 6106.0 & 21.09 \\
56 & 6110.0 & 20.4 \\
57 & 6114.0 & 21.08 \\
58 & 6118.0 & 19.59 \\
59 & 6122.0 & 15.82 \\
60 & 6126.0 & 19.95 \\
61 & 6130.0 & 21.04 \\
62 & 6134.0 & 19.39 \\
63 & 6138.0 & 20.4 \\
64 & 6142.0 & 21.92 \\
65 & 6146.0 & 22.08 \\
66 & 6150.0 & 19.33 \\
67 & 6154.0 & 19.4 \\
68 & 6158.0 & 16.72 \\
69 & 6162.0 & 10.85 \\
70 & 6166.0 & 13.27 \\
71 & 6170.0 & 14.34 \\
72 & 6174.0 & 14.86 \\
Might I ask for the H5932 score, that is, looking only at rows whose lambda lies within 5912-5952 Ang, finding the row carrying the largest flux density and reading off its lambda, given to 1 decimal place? 5946.0 Ang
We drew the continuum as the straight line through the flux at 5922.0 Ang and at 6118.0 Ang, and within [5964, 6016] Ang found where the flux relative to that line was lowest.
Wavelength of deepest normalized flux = 5974.0 Ang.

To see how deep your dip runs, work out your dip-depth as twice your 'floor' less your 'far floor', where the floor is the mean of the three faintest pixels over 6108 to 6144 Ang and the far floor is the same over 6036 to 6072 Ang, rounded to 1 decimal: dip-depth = 18.5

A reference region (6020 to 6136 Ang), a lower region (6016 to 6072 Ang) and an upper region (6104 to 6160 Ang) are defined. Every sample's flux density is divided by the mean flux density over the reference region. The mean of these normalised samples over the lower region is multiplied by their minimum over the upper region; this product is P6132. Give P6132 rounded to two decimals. 0.79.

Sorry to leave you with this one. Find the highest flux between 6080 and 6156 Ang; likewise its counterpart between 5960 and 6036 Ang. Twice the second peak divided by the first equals 1.72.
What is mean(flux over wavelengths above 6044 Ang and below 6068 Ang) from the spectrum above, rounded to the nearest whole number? 19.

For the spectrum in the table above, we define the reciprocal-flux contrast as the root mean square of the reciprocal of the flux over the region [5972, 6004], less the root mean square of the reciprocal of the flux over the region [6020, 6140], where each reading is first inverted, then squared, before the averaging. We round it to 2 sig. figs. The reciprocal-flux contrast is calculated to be 0.0092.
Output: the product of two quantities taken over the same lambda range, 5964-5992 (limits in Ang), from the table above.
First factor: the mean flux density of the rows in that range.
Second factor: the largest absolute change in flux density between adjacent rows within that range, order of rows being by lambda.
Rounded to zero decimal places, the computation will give 18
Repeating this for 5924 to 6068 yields 25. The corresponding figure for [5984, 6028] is 24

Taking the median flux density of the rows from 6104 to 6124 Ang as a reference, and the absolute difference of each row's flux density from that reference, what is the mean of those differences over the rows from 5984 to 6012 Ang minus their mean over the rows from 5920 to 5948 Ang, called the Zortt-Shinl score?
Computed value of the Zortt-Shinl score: -1.99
